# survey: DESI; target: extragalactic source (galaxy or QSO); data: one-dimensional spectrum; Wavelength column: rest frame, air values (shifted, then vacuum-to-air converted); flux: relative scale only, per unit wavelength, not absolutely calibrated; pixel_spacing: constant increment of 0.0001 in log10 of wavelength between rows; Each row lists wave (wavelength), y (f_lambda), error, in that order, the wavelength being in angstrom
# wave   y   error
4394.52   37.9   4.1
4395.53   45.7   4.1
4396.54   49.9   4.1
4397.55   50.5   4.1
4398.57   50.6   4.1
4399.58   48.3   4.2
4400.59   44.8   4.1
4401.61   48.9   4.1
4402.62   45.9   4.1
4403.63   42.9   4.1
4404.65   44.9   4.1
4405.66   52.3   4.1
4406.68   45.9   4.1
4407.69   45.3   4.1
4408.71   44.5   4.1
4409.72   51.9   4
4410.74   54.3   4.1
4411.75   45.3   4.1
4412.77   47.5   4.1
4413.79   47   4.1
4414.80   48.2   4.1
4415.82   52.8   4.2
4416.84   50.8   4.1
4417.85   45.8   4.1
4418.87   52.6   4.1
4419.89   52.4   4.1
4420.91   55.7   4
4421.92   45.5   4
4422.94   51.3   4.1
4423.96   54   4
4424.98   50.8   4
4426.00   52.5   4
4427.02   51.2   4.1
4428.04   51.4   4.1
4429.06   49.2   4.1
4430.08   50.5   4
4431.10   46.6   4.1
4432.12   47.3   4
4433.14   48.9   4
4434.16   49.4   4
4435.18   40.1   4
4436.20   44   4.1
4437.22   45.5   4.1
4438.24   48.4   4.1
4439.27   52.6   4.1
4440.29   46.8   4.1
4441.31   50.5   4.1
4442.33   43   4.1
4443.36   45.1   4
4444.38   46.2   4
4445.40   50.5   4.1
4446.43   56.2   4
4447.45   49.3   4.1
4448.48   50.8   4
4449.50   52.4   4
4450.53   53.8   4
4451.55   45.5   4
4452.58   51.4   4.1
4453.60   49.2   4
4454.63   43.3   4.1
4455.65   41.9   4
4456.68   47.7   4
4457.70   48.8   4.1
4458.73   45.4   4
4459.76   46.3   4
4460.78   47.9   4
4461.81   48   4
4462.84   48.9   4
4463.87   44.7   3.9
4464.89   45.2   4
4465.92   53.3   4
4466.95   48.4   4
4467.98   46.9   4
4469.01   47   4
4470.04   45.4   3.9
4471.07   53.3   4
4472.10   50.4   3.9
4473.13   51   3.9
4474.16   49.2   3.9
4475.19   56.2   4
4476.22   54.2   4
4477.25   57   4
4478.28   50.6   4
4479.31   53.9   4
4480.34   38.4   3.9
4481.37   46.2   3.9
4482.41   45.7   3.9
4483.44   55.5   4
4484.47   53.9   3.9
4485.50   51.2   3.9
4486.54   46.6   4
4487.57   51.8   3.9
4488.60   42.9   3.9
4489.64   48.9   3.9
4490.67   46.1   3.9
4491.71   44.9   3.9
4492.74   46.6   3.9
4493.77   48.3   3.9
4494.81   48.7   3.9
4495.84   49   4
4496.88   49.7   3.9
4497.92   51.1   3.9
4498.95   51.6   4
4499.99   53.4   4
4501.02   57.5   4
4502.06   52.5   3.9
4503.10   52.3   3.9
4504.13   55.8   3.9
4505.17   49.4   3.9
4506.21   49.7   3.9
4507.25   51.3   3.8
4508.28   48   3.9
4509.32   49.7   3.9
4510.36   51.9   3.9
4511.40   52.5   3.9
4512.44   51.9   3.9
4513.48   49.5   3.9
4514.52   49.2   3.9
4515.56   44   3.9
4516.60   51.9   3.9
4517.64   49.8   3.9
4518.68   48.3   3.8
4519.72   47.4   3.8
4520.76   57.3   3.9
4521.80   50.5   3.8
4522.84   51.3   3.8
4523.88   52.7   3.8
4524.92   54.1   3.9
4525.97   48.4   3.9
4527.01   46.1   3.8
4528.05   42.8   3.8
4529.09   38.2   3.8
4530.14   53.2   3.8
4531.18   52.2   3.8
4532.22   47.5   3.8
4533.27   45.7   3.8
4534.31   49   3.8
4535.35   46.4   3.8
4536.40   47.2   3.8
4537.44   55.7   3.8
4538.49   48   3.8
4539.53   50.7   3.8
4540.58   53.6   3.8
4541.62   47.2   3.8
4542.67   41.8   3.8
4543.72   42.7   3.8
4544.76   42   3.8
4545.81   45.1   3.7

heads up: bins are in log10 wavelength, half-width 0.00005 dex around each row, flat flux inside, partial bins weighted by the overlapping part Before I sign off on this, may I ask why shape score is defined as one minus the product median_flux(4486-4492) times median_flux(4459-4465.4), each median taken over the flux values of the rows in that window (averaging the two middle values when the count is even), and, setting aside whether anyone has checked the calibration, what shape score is -2182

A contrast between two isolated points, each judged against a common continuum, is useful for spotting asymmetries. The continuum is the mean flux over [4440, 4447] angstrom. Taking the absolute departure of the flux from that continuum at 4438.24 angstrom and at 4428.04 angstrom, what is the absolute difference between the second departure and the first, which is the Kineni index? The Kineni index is 3.0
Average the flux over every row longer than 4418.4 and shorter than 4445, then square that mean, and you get 2392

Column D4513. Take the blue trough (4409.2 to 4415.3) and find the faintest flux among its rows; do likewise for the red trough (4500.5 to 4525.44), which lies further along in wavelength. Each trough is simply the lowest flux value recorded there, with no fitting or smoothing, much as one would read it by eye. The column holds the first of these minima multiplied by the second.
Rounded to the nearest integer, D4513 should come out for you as 1993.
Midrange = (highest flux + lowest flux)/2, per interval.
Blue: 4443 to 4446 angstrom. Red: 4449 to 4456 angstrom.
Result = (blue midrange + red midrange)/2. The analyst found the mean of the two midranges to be 47.8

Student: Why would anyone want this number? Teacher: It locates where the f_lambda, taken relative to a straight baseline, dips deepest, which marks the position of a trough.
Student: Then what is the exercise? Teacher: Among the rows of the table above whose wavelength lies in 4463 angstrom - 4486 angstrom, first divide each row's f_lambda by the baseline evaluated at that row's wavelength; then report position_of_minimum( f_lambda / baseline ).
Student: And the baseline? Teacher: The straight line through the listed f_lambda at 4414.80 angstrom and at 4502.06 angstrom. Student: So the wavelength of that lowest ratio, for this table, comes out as 4480.34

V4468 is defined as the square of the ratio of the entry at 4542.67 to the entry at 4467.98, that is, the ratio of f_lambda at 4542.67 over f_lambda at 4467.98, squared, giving 0.79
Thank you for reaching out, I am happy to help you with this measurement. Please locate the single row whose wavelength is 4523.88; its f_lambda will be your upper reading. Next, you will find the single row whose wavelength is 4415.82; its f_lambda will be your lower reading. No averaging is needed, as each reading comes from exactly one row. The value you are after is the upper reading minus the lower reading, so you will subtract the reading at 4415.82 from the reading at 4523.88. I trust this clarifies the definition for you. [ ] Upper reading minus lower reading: 0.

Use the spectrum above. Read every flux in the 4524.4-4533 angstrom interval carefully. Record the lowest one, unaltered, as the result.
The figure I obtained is 38.2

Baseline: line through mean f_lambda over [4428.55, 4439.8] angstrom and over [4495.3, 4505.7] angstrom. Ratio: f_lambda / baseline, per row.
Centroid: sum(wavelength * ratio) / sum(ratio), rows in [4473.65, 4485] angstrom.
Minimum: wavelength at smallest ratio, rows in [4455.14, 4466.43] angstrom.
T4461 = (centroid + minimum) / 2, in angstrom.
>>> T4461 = 4467.4 angstrom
